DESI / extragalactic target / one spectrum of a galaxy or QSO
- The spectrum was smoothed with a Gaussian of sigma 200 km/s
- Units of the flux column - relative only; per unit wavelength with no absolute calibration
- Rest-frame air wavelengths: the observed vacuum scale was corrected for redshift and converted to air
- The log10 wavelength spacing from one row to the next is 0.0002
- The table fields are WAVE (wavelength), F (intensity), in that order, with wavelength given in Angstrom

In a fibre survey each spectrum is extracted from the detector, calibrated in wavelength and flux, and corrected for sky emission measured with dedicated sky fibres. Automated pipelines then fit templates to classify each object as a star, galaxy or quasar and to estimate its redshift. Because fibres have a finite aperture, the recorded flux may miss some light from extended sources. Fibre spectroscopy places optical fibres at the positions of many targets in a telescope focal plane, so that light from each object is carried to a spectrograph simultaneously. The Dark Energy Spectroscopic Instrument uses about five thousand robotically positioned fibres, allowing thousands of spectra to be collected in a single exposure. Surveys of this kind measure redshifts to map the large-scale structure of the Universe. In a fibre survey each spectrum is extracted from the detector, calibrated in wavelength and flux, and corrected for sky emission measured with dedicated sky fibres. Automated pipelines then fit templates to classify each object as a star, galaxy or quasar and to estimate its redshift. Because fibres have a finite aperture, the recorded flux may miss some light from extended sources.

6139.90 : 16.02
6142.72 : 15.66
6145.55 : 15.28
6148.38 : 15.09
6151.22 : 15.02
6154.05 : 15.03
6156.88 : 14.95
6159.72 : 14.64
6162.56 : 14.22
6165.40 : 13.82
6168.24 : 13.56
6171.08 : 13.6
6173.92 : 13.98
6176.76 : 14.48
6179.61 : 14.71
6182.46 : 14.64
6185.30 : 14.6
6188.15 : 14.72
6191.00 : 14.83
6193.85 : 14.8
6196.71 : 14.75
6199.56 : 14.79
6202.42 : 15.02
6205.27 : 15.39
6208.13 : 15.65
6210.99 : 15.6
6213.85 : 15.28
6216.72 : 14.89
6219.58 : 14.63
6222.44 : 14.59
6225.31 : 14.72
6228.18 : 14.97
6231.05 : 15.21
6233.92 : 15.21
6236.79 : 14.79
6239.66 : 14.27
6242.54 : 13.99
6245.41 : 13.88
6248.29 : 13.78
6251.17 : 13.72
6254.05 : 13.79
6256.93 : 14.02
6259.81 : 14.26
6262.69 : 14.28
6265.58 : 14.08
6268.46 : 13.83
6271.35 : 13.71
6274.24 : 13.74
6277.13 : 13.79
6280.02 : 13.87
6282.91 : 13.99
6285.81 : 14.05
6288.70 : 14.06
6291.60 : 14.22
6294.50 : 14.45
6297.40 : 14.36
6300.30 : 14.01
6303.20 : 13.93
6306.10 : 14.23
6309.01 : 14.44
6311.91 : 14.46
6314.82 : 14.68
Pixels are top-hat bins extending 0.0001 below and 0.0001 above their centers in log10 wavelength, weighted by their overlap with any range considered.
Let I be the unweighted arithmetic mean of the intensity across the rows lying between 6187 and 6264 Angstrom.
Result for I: 14.7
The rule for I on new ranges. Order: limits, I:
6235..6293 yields 14.0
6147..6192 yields 14.5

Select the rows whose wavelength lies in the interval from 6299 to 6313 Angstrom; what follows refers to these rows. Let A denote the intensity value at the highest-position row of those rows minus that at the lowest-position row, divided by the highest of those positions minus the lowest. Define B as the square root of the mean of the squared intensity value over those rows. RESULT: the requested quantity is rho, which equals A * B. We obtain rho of 0.6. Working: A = 0.039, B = 14.2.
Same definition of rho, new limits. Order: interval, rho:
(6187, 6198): 0.1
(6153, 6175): -0.8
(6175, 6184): 0.4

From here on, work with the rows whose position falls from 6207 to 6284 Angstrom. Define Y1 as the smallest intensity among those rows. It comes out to 13.71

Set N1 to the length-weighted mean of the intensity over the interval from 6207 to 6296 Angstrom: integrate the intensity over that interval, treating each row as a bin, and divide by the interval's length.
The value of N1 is 14.4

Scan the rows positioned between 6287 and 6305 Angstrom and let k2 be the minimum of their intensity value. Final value 13.93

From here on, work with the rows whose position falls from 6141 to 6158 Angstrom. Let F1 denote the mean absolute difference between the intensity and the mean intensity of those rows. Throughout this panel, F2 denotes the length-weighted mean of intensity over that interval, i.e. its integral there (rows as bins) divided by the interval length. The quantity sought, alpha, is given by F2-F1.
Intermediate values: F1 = 0.20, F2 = 15.2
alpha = 15.0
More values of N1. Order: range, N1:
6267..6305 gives 14.0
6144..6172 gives 14.5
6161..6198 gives 14.4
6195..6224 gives 15.1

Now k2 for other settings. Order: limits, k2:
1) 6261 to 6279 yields 13.71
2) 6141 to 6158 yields 14.95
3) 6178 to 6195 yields 14.6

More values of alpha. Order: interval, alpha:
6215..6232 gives 14.6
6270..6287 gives 13.7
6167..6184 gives 13.7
